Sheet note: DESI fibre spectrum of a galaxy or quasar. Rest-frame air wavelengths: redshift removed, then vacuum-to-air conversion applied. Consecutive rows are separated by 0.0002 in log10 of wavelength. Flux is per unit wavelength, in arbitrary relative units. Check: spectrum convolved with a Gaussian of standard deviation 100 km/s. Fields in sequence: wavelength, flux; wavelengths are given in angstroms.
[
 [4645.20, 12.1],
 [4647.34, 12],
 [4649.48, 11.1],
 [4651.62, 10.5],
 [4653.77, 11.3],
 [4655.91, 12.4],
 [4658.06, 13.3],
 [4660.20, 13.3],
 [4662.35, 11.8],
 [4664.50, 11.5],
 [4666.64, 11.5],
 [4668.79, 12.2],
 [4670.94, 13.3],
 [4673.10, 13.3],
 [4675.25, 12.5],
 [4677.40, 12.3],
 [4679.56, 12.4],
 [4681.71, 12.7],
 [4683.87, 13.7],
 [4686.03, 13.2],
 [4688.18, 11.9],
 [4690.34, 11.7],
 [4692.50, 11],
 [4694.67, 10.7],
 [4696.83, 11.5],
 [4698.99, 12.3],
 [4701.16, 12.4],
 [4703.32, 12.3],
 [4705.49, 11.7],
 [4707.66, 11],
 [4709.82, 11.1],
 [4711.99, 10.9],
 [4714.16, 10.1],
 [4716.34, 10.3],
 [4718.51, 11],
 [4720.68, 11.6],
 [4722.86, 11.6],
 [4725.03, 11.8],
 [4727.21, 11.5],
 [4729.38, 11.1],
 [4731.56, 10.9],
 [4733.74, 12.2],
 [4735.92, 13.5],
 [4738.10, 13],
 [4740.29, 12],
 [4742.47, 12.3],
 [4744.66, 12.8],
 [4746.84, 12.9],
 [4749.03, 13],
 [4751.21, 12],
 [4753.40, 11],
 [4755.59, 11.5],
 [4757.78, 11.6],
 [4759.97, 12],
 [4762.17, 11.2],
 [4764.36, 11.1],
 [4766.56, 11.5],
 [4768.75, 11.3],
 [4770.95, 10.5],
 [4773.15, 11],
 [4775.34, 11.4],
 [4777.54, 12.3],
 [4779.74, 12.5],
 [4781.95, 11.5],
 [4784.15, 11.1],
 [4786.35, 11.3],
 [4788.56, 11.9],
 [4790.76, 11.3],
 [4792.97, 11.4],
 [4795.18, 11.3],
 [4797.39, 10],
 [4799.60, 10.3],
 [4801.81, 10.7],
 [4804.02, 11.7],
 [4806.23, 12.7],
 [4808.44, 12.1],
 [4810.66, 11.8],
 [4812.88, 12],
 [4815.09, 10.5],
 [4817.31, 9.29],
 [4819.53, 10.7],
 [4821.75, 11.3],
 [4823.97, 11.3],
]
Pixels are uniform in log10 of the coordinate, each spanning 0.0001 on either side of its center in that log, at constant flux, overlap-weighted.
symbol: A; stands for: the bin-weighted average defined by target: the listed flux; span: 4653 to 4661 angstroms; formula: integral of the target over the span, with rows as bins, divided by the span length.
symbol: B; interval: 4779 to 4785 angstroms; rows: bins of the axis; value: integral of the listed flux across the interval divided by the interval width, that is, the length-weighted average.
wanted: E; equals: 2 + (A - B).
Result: 2.94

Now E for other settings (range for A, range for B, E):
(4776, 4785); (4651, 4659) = 1.93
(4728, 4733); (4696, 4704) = 0.98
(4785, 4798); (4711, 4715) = 2.72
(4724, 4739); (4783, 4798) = 2.77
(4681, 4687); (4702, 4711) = 3.67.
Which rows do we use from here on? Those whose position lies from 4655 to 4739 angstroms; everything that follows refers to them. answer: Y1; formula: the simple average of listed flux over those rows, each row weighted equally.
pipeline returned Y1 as 12.0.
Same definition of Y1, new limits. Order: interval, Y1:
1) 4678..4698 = 12.1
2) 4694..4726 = 11.4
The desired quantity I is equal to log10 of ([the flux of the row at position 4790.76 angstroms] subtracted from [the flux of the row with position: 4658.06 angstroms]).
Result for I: 0.3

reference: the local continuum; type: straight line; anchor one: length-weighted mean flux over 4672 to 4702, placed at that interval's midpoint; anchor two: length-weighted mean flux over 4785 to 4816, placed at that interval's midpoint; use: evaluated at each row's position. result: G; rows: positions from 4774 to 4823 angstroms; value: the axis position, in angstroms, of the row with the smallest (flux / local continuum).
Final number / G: 4817.31 angstroms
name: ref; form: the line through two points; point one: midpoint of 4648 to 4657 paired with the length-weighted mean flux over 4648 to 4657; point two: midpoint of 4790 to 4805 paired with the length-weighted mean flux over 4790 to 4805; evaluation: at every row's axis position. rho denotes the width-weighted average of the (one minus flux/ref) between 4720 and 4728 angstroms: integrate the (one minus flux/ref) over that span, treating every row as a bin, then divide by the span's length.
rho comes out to -0.043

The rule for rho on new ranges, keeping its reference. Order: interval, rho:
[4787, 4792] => -0.055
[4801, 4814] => -0.087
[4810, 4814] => -0.092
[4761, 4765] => -0.012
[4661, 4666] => -0.036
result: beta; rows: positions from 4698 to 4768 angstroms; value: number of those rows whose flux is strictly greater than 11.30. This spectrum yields 21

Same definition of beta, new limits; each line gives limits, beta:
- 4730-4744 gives 5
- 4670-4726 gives 18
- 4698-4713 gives 4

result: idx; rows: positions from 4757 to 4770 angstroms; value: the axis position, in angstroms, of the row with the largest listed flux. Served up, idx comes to 4759.97 angstroms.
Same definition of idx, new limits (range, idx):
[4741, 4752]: 4749.03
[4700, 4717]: 4701.16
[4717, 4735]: 4733.74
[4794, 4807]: 4806.23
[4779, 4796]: 4779.74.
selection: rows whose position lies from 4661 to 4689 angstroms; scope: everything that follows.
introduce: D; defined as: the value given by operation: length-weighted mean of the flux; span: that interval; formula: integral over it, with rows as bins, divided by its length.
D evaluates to 12.5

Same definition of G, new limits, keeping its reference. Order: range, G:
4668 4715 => 4714.16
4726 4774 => 4770.95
